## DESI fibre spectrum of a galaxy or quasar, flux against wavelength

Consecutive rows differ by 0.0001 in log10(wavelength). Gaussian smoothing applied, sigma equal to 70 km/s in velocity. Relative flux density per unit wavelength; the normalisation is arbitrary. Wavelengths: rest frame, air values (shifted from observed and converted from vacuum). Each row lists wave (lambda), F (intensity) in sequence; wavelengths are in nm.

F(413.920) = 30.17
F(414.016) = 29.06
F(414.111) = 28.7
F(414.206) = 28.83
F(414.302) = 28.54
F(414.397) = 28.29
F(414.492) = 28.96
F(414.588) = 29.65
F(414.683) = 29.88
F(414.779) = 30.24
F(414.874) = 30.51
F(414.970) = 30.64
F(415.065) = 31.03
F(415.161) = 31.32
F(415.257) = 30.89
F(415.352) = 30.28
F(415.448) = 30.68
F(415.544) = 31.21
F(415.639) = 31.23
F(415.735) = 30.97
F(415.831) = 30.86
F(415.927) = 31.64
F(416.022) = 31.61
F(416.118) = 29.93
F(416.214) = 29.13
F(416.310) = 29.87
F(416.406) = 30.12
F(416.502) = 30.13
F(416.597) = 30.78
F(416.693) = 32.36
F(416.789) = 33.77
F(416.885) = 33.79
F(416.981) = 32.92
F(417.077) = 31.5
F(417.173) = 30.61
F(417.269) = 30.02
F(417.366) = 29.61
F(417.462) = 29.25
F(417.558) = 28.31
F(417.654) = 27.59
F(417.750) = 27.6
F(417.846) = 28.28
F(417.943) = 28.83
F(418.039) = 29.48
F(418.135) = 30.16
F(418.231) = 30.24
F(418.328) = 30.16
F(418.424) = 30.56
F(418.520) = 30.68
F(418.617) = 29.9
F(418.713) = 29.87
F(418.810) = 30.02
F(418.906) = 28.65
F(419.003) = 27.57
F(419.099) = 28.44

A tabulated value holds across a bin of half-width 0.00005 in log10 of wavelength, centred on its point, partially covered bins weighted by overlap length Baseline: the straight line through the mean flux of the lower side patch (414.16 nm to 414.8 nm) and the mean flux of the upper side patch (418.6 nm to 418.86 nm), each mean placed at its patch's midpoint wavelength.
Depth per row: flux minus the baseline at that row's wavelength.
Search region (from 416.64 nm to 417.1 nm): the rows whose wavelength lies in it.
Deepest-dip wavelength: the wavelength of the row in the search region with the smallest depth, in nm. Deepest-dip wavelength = 417.077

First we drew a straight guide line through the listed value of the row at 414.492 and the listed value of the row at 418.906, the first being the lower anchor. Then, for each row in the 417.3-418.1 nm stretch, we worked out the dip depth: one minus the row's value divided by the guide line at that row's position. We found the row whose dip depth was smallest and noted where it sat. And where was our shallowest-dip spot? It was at 417.366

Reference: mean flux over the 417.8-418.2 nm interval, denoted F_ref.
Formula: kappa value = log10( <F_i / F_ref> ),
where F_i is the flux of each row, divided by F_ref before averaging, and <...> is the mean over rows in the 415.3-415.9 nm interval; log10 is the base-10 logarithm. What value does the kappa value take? 0.024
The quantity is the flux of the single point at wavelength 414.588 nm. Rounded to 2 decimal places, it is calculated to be 29.65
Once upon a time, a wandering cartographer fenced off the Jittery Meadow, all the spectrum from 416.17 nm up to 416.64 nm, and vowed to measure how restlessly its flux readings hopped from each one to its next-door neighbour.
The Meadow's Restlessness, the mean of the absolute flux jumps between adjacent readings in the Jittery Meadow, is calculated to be 0.41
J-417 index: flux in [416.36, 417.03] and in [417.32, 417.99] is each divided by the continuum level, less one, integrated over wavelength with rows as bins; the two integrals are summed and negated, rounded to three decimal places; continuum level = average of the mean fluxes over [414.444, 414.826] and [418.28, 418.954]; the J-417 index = -0.018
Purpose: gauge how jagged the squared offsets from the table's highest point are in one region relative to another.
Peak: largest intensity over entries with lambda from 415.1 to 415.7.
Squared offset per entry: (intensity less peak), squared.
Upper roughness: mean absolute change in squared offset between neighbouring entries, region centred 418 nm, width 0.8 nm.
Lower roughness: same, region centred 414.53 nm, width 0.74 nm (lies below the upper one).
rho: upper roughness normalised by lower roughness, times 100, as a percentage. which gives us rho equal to 112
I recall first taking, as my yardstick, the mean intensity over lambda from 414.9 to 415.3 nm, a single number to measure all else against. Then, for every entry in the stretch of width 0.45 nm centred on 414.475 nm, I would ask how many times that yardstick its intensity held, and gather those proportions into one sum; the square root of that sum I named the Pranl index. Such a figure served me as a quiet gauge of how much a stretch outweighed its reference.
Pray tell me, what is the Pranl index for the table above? 2.17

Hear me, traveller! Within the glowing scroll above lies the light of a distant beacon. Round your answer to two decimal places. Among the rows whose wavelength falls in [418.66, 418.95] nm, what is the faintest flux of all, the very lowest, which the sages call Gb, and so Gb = 28.65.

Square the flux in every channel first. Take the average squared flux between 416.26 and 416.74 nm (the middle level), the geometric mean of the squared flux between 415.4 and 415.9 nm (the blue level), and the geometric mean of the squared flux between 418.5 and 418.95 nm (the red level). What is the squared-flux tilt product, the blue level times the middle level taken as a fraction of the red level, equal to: 1016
